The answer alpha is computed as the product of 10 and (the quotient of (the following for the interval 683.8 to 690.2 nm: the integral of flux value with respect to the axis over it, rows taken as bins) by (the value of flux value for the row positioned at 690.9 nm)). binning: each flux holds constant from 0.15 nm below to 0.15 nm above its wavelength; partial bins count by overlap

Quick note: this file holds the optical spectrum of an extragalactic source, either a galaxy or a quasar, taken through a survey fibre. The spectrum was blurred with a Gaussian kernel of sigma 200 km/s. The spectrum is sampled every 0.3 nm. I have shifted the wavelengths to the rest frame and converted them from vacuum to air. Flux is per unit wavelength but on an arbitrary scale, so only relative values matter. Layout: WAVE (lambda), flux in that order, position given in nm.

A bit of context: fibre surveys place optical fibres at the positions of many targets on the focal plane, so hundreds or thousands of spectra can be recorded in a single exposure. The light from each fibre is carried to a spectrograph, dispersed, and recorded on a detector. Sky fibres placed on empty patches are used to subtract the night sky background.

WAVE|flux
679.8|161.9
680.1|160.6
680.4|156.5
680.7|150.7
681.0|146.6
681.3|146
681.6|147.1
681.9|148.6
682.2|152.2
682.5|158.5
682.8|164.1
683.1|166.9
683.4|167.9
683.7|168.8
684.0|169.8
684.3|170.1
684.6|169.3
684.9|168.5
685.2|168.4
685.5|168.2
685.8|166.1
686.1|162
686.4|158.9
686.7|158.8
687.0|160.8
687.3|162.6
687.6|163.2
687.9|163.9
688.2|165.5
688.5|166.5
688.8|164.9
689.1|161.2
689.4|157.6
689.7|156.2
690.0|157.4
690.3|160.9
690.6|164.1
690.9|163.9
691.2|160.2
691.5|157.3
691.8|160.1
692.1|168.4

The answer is 64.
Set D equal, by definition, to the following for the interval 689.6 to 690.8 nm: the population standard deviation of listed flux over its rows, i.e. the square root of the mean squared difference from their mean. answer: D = 3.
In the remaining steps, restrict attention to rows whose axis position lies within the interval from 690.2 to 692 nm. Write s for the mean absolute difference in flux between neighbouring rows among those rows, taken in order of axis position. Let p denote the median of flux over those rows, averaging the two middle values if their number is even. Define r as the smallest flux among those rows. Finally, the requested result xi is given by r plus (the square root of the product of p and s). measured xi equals 178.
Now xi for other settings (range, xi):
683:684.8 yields 179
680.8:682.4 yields 162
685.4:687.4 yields 178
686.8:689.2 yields 177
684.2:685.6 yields 177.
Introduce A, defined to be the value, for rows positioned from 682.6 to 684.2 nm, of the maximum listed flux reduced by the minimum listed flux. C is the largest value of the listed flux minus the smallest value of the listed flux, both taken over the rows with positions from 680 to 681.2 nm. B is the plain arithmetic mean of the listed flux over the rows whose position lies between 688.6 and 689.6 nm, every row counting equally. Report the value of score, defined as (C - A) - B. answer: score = -153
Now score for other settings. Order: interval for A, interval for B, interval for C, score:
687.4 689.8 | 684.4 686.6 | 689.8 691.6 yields -169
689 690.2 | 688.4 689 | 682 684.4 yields -153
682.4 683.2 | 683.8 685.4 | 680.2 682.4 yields -167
